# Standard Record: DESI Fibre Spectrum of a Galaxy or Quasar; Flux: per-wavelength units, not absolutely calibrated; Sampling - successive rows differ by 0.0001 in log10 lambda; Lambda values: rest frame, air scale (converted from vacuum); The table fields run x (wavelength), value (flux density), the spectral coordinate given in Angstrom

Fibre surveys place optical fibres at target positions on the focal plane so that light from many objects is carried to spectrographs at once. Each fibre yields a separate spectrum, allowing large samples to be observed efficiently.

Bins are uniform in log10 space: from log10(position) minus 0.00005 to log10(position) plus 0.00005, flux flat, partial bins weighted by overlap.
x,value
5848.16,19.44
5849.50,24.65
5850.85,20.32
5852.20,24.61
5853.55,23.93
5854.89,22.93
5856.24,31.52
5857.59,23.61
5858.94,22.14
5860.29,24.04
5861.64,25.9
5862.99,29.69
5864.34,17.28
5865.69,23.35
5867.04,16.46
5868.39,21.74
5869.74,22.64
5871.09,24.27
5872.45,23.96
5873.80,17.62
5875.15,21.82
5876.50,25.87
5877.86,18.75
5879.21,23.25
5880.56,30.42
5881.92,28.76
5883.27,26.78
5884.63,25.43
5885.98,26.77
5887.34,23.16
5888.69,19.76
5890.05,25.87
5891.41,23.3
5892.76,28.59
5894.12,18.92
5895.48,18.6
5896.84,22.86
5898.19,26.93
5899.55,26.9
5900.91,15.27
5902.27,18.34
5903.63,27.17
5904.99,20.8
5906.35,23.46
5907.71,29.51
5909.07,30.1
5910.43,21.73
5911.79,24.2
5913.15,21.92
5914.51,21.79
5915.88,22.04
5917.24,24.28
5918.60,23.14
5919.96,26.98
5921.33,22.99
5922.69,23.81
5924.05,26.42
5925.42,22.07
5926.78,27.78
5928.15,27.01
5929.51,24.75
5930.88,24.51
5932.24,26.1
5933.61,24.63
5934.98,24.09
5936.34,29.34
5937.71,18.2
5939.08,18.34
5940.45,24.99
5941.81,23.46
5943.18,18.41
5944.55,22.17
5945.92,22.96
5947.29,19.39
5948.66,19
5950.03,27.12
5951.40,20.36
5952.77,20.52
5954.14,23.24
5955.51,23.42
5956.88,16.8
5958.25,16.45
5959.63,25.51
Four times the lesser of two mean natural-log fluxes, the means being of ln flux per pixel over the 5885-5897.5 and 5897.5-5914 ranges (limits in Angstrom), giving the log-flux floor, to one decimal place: 12.5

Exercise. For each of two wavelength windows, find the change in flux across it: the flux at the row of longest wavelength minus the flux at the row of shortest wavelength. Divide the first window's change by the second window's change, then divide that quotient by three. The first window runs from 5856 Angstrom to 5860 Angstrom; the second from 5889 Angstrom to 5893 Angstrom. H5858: -1.1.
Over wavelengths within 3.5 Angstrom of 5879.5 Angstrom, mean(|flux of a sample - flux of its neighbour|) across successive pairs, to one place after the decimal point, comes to 5.1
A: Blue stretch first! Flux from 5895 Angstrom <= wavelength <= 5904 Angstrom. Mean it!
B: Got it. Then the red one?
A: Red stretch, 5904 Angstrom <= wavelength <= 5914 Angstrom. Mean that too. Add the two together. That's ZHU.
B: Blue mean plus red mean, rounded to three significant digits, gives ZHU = 46.8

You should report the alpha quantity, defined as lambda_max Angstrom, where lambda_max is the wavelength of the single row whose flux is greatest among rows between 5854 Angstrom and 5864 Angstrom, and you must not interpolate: 5856.24 Angstrom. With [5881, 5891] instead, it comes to 5881.92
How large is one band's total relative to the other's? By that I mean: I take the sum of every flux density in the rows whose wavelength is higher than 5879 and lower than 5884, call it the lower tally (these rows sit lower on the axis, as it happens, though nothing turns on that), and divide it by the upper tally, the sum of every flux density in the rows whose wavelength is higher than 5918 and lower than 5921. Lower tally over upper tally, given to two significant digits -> 2.2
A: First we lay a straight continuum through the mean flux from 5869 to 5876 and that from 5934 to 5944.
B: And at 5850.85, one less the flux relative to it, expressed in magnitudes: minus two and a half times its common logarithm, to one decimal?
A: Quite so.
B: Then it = 2.8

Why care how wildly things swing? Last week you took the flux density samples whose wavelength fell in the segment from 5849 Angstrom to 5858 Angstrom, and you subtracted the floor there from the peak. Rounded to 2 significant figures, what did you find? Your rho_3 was 11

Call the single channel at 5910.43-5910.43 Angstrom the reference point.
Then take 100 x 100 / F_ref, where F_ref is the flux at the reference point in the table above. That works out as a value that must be 460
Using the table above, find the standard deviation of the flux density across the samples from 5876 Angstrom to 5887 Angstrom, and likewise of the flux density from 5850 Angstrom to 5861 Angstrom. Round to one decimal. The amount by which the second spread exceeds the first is -0.3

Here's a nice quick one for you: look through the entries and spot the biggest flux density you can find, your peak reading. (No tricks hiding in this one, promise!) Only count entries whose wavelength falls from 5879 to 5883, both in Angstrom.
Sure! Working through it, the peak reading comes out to 30.42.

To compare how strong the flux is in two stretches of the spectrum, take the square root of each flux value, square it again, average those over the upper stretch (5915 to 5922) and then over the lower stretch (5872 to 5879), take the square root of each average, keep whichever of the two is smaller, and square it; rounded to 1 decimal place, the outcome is 21.6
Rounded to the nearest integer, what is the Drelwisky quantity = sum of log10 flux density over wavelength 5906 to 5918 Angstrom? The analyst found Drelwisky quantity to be 12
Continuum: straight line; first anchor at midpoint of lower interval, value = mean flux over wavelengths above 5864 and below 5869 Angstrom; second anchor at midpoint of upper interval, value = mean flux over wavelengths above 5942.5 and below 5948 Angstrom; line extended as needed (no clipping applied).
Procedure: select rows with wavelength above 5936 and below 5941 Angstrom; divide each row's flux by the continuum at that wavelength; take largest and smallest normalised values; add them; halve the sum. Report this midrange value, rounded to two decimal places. 1.15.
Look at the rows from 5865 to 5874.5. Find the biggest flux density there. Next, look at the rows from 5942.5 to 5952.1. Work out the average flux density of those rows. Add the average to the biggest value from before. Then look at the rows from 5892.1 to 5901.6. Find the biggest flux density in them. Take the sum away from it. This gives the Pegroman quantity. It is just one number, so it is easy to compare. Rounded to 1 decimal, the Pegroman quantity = -17.0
